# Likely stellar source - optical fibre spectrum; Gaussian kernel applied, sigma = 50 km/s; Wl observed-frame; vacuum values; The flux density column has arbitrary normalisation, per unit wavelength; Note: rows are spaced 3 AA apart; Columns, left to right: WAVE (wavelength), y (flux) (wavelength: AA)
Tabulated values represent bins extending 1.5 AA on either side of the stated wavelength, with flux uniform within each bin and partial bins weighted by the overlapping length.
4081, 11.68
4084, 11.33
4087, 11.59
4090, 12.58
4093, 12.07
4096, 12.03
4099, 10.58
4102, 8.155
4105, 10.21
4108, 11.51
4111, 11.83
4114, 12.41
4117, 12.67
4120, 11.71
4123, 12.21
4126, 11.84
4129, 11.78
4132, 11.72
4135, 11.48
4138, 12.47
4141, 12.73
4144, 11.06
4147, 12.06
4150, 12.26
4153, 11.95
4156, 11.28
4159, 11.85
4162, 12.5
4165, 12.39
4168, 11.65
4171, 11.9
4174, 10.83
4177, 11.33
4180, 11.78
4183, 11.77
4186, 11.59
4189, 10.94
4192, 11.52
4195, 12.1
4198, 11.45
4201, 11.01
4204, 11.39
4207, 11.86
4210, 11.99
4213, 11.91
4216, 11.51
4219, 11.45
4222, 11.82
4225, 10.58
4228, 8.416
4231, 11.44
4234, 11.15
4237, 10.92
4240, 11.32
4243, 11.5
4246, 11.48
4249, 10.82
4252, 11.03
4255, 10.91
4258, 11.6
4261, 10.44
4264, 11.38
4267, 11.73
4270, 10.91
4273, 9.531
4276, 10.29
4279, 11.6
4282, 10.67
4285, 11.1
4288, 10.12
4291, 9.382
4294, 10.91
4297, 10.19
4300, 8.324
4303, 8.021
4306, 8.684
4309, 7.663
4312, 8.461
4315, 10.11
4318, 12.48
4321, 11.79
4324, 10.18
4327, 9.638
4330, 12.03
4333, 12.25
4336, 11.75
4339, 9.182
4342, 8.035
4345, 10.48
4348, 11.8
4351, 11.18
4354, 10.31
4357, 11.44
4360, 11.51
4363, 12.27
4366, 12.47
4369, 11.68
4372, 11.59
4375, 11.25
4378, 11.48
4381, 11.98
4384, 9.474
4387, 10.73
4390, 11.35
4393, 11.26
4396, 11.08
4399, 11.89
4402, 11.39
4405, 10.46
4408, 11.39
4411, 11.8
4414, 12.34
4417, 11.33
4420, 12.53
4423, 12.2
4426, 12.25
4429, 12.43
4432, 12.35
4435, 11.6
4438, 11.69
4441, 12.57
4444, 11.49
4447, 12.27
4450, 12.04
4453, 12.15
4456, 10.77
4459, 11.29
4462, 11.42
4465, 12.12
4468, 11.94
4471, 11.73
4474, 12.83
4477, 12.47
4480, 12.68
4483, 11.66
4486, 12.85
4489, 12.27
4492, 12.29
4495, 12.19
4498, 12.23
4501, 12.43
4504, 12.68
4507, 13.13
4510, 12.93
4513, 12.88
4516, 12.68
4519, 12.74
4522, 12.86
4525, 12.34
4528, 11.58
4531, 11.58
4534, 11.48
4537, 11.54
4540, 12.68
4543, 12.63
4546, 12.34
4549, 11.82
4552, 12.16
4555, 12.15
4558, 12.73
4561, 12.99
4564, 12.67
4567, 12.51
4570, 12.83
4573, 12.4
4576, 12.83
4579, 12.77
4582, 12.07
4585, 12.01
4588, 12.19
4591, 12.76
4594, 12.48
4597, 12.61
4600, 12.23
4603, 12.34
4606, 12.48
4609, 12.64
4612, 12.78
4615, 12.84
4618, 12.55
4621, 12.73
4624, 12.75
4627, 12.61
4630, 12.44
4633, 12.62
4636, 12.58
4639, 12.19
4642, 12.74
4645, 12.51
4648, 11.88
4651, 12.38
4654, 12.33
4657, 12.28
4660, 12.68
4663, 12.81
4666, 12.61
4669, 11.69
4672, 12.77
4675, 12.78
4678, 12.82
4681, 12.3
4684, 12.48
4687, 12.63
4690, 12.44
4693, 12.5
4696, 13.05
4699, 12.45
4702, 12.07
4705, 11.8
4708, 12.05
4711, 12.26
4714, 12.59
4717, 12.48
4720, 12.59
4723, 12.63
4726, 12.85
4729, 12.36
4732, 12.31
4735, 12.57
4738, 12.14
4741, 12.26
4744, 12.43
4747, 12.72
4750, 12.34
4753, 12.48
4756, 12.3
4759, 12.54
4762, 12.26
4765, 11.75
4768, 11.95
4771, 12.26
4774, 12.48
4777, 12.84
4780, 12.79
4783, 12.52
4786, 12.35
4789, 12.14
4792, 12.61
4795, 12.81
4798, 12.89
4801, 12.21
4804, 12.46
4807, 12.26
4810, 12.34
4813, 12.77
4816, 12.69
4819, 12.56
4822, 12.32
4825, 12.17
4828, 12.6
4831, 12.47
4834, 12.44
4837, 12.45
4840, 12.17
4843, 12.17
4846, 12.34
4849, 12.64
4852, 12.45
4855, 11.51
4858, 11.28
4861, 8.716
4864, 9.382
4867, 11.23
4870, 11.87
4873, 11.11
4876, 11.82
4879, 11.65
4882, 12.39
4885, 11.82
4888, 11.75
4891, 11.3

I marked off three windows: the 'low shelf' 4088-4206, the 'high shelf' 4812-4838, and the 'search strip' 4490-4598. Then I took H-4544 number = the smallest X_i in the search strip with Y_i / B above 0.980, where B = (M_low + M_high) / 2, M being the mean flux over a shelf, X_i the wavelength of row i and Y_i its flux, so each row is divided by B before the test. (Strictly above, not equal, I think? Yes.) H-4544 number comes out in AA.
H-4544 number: 4492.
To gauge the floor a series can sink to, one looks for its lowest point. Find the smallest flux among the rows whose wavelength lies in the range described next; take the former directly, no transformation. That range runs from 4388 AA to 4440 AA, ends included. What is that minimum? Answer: 10.46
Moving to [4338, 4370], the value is 8.035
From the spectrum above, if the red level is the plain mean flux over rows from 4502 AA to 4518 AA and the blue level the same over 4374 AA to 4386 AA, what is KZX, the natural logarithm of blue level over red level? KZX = -0.15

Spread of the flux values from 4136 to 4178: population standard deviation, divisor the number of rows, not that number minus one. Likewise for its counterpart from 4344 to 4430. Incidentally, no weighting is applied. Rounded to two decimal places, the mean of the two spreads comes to 0.63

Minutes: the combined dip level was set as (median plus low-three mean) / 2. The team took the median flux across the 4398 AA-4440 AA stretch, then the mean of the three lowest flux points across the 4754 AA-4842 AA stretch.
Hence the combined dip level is 11.90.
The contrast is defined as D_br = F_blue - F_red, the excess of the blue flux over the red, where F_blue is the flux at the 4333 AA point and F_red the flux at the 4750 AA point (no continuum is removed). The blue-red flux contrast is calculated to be -0.1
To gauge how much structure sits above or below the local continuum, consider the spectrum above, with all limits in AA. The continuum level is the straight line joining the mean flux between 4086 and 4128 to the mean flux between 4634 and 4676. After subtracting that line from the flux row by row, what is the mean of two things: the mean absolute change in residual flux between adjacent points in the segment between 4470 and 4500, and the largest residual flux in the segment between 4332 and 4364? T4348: 0.4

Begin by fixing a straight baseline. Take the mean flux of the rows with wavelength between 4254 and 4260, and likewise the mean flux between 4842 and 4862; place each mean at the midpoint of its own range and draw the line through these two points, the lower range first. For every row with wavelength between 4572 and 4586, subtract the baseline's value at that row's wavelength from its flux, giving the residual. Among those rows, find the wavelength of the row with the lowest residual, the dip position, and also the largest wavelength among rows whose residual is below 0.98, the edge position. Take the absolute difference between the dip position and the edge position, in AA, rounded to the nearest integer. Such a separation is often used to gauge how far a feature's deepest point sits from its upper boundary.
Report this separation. 0 AA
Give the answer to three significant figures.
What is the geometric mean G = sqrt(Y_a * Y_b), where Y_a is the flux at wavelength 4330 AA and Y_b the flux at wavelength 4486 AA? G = 12.4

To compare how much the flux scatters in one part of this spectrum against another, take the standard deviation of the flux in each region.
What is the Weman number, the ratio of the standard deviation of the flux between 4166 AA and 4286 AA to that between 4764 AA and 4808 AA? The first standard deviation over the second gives 2.1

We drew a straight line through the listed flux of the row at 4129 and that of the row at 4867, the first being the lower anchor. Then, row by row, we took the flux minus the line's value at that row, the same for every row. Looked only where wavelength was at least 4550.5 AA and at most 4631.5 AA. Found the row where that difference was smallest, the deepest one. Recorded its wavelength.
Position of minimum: 4585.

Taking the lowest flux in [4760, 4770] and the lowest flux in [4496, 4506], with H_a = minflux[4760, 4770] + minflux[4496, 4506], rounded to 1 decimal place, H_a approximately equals 24.0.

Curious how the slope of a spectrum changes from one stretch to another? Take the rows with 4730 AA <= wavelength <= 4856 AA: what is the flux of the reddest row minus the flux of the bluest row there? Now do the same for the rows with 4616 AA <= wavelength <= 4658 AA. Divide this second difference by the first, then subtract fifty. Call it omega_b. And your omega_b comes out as -49.7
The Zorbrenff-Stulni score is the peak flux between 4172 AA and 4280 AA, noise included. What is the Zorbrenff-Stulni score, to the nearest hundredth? 12.10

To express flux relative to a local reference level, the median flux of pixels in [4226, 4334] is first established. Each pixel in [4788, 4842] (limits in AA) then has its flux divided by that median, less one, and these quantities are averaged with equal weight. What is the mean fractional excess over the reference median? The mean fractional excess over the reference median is 0.14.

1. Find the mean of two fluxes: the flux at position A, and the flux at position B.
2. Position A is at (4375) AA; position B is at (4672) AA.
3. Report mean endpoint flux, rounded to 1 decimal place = 12.0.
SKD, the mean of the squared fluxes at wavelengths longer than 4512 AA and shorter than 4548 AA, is 151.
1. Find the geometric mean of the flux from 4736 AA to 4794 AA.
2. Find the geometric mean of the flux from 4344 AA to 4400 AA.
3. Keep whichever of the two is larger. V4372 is 12.4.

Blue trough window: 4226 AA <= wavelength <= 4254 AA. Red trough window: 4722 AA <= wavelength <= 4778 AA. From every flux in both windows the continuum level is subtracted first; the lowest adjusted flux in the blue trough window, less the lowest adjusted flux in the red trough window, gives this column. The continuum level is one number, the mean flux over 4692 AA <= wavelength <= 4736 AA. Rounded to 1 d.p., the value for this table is -3.3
